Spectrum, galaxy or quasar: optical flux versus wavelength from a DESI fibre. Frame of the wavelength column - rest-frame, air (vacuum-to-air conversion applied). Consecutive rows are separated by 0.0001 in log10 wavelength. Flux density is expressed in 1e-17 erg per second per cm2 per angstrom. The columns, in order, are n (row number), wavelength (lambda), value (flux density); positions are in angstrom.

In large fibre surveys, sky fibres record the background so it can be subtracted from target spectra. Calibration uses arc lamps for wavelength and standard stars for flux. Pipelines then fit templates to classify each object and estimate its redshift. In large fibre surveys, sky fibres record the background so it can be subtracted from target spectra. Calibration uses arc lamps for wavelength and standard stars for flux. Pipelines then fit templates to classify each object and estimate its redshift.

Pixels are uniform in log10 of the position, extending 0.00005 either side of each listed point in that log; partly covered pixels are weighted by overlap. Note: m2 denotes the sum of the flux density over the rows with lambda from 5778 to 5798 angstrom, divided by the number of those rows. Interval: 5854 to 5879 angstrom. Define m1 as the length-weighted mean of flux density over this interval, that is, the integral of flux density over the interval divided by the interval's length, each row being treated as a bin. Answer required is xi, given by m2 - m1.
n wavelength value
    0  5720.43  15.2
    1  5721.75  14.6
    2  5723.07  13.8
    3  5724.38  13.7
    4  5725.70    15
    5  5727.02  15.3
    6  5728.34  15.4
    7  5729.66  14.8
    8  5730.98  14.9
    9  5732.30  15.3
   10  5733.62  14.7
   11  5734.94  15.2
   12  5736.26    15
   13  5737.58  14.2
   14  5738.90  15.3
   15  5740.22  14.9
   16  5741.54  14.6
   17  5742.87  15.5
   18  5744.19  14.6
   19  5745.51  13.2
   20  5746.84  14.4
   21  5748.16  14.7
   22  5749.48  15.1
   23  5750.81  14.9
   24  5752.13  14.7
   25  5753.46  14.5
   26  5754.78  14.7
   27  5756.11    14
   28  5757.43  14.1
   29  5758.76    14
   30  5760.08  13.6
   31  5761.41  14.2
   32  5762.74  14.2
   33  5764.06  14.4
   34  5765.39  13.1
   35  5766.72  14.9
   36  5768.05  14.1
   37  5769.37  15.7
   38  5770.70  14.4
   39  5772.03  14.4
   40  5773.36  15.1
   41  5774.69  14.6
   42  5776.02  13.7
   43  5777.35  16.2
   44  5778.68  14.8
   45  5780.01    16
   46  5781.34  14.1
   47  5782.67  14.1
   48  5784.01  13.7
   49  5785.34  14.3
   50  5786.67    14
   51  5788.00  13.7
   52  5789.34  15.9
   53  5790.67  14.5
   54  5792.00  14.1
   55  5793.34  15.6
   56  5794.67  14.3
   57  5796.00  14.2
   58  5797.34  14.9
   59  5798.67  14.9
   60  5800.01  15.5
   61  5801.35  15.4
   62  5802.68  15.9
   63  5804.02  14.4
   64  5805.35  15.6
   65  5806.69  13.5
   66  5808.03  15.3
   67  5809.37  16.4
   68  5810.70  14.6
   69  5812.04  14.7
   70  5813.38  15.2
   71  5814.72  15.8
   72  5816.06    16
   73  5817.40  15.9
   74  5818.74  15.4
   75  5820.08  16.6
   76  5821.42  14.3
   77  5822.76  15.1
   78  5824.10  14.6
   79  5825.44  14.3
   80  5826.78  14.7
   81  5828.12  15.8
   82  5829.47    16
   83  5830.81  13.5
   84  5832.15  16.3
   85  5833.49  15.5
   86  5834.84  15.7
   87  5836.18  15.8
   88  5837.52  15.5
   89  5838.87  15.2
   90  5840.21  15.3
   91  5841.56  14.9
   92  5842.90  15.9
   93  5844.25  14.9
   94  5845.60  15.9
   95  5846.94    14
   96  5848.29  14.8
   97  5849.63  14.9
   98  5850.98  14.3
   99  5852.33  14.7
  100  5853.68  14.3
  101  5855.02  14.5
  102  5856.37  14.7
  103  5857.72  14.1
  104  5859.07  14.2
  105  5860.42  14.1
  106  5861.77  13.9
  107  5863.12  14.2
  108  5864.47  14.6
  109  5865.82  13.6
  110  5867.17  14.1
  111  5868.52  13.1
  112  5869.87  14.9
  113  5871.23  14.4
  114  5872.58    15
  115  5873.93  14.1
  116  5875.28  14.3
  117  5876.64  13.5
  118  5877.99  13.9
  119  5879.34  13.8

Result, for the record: 0.4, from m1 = 14.2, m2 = 14.5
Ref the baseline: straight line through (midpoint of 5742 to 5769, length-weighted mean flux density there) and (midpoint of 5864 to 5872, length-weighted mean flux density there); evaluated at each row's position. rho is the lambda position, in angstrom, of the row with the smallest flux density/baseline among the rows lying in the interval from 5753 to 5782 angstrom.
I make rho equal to 5765.39 angstrom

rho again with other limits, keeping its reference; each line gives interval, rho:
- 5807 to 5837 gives 5830.81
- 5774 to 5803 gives 5776.02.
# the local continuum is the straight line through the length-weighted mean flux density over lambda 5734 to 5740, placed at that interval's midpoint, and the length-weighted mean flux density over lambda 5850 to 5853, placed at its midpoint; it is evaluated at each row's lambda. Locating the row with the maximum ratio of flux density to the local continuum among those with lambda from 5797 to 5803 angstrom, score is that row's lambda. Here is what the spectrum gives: 5802.68 angstrom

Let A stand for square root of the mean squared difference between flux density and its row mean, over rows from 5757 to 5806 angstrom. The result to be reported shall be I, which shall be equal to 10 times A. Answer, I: 7.6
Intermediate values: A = 0.76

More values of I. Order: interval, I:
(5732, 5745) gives 3.8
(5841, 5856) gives 5.8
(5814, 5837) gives 8.1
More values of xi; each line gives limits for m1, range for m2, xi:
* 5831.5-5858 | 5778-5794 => -0.5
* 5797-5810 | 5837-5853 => -0.2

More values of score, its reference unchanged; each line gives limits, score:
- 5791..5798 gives 5793.34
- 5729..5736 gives 5732.30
